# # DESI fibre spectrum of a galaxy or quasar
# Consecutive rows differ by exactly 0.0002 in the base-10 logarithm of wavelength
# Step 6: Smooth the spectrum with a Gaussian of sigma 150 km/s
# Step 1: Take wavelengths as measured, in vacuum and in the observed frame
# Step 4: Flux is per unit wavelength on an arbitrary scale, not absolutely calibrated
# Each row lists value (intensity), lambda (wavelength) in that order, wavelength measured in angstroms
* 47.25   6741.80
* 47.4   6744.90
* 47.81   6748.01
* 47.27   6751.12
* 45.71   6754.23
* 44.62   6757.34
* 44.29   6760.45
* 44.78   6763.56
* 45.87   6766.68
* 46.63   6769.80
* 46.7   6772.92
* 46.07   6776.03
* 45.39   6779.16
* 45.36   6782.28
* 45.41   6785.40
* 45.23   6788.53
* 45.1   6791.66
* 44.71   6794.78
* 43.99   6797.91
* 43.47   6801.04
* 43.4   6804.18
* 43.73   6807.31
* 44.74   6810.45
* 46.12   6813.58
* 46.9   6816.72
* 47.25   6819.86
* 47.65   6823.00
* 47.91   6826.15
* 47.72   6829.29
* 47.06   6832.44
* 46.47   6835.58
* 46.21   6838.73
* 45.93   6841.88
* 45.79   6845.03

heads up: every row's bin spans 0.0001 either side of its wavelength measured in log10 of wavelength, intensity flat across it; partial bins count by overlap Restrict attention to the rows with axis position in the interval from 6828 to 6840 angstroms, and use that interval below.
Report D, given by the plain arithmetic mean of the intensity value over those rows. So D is 46.9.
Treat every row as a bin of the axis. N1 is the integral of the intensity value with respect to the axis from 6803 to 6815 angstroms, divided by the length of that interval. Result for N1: 44.5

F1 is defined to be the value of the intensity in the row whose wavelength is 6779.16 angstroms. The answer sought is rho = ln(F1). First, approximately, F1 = 45.39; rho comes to 3.82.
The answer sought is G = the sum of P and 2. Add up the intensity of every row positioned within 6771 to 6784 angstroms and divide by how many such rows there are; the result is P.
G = 47.9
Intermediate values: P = 45.9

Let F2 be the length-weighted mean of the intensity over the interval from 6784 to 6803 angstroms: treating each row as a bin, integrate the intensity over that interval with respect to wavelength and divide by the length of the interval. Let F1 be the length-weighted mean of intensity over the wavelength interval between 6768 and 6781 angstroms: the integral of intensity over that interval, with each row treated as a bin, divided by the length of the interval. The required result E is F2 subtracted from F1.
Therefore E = 2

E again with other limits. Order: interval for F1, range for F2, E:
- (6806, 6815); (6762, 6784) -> -1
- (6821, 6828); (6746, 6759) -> 1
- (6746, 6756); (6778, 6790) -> 2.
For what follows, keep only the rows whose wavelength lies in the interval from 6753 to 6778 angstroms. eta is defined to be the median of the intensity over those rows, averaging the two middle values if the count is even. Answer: 45.8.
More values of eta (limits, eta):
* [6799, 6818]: 44.2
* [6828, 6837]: 47.1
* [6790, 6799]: 44.7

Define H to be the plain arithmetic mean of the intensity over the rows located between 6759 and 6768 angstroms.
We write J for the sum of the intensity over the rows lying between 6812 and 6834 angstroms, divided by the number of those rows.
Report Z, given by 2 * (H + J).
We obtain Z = 184.4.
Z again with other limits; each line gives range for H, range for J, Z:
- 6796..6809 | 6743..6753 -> 182.3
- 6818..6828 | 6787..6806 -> 183.8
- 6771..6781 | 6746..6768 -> 183.6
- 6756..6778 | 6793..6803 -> 179.2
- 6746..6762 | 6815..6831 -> 186.9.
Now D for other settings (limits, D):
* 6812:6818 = 46.5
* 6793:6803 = 44.1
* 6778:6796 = 45.2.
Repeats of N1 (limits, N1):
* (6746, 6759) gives 46.4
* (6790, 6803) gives 44.3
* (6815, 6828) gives 47.4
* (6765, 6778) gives 46.2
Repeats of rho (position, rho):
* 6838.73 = 3.83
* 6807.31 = 3.78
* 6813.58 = 3.83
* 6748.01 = 3.87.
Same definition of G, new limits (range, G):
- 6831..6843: 48.4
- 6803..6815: 46.5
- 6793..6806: 45.9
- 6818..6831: 49.6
